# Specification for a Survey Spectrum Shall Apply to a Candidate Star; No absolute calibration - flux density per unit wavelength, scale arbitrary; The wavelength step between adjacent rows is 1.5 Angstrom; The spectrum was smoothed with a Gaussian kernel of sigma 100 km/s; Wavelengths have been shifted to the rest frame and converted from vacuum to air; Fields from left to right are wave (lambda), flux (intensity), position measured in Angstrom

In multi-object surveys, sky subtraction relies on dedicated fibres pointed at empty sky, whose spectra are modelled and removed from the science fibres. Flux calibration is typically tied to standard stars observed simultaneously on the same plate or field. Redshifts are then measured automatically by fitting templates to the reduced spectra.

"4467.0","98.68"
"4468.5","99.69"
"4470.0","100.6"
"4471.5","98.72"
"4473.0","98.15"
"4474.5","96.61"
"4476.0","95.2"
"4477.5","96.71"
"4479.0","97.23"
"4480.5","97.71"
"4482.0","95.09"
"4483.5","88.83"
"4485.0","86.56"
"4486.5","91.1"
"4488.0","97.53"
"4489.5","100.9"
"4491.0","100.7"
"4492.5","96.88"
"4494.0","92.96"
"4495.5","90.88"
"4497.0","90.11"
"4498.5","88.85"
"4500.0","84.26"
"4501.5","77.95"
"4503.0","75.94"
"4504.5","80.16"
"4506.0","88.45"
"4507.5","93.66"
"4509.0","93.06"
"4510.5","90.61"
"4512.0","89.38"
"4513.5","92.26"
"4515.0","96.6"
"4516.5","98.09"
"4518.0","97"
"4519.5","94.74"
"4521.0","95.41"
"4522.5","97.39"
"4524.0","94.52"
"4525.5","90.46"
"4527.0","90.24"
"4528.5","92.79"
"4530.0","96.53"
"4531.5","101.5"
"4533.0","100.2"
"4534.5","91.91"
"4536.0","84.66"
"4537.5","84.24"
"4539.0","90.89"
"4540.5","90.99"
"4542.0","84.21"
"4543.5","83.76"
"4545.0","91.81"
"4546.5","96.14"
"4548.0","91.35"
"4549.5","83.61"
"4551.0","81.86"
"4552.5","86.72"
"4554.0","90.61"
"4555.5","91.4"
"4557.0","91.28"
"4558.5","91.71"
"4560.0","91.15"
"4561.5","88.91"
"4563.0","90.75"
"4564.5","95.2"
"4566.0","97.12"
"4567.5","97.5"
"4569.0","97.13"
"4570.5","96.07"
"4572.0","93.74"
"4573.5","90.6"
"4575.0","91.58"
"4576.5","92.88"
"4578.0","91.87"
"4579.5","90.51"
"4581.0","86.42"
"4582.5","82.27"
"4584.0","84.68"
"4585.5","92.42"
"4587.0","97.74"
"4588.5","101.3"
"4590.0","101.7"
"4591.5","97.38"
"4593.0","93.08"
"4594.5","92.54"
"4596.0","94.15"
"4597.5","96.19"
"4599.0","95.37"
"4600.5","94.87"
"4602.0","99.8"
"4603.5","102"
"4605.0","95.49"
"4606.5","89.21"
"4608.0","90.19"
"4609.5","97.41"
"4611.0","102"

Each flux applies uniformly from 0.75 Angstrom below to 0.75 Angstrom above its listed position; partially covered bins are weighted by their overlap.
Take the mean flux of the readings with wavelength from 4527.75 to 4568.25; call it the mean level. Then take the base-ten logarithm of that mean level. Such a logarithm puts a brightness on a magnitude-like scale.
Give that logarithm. 1.959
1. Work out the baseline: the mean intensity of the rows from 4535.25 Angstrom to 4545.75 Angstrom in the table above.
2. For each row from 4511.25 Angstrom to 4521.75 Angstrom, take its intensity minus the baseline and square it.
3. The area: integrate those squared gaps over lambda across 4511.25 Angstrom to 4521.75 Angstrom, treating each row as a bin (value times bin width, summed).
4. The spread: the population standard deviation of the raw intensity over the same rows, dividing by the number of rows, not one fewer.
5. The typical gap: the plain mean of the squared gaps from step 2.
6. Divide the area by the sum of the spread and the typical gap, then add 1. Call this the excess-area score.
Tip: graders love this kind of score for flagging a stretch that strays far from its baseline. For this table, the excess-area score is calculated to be 11.1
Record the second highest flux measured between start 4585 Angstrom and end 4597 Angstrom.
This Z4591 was 101.3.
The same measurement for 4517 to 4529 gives 97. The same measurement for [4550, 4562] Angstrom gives 91.4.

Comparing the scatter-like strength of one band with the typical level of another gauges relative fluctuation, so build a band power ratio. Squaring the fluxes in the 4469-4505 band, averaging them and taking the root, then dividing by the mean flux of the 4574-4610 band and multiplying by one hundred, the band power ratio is 99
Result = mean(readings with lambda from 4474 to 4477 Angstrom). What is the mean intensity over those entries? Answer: 95.9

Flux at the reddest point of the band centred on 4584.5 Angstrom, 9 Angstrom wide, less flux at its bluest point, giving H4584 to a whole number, 15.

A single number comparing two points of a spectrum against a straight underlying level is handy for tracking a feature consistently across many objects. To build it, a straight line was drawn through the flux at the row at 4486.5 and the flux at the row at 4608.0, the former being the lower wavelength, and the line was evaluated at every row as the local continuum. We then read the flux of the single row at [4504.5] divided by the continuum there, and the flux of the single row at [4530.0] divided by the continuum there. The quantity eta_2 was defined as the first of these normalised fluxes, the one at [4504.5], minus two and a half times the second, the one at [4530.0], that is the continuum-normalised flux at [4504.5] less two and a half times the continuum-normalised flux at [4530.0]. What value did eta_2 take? -1.78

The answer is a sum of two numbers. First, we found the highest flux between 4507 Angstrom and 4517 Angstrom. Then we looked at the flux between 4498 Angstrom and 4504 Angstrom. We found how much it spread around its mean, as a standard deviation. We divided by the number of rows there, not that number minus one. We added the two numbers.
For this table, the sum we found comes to 103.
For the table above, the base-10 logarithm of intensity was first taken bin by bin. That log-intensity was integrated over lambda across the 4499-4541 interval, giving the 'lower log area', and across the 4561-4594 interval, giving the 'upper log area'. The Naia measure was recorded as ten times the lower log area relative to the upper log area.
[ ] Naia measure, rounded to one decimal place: 12.7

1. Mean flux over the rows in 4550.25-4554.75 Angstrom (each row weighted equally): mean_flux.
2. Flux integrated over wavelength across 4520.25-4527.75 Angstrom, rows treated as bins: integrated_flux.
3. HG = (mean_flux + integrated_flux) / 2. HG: 394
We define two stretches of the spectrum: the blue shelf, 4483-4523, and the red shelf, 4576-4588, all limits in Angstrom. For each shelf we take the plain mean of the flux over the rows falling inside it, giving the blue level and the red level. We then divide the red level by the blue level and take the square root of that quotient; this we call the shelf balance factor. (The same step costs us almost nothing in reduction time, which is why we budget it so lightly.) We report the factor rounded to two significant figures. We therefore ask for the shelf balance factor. 0.99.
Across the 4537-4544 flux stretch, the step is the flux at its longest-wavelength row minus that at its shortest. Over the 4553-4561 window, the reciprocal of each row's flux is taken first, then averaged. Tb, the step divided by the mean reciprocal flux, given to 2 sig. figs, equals -44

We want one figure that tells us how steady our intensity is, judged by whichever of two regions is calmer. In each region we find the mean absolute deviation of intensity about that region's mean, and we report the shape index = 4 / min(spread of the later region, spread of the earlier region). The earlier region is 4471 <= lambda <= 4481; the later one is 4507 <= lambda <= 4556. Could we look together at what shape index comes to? 4.6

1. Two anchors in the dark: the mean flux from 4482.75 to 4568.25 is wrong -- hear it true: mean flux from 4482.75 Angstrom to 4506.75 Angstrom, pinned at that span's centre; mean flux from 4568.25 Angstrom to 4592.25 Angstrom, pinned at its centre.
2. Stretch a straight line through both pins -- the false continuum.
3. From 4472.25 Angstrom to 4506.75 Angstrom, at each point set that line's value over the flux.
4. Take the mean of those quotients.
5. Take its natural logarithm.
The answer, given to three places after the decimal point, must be -0.020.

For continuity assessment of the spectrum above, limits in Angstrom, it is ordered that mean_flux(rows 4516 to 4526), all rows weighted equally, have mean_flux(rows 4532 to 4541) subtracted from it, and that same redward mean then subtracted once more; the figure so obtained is -86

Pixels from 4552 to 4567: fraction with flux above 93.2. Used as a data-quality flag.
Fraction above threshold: 0.2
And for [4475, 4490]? 0.7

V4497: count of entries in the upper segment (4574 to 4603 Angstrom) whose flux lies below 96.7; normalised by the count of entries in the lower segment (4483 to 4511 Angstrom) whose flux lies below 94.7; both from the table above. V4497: 0.93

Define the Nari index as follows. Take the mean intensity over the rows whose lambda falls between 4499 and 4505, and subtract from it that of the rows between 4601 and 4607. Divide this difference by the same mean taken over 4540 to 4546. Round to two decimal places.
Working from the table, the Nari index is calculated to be -0.19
